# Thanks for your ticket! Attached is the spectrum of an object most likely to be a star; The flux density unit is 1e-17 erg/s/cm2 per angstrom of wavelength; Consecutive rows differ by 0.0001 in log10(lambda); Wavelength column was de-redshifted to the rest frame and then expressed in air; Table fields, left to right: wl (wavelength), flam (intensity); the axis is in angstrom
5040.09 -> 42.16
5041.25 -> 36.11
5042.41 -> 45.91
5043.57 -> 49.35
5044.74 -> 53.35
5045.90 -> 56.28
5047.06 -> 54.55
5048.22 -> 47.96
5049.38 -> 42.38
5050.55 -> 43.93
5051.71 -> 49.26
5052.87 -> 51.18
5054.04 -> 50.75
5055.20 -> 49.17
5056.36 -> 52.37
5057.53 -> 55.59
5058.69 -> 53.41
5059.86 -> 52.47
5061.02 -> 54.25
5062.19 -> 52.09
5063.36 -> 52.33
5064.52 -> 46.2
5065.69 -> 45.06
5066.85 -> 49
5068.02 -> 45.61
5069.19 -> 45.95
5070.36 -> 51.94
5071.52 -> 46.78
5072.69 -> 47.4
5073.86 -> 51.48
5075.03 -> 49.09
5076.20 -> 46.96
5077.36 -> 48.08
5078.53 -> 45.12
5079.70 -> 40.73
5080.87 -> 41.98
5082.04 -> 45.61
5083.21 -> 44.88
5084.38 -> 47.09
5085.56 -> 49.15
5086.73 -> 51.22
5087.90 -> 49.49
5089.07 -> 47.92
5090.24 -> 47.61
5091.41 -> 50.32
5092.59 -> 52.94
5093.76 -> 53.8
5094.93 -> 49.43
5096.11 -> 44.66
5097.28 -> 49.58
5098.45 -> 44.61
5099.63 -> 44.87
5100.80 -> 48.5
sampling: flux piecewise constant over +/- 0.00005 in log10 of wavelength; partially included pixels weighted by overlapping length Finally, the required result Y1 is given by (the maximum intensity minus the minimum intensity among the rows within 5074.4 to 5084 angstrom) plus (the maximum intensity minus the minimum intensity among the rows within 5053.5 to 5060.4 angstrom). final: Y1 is 14.8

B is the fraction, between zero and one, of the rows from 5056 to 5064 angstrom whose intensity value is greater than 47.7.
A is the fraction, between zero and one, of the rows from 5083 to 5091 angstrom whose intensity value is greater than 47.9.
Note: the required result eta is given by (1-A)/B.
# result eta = 0.4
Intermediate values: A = 0.57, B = 1.0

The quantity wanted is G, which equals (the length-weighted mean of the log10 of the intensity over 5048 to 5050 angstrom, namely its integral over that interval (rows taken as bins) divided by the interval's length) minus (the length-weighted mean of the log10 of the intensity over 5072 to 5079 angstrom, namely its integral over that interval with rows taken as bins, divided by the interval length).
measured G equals -0.04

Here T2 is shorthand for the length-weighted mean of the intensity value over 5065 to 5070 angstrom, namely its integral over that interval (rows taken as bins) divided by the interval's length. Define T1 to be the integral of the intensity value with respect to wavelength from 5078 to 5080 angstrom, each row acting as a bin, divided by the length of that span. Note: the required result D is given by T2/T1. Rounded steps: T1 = 43.2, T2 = 46.6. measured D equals 1.08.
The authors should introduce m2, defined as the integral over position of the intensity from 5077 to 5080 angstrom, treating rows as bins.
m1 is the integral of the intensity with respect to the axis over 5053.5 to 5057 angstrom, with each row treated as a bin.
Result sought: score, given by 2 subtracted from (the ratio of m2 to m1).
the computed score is -1.2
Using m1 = 178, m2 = 134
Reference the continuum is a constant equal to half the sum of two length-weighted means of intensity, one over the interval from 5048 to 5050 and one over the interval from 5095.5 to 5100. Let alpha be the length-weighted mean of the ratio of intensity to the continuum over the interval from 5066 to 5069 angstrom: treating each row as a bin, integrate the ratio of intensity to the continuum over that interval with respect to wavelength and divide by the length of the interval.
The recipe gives 1.04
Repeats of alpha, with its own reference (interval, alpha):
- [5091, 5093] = 1.14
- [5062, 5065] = 1.11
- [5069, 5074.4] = 1.08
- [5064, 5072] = 1.04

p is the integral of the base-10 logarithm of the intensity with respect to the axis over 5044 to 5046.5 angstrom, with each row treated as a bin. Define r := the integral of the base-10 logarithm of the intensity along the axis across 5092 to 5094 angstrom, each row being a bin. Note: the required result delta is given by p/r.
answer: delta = 1.25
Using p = 4.3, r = 3.5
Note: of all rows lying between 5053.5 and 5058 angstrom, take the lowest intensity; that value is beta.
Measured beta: 49.17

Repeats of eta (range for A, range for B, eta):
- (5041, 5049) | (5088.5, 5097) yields 0.4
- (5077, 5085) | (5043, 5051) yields 1.2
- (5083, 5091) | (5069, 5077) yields 1.0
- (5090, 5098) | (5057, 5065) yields 0.3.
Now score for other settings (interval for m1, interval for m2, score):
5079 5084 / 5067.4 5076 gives -0.1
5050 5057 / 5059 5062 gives -1.5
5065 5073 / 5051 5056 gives -1.3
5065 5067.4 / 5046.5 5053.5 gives 1.0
